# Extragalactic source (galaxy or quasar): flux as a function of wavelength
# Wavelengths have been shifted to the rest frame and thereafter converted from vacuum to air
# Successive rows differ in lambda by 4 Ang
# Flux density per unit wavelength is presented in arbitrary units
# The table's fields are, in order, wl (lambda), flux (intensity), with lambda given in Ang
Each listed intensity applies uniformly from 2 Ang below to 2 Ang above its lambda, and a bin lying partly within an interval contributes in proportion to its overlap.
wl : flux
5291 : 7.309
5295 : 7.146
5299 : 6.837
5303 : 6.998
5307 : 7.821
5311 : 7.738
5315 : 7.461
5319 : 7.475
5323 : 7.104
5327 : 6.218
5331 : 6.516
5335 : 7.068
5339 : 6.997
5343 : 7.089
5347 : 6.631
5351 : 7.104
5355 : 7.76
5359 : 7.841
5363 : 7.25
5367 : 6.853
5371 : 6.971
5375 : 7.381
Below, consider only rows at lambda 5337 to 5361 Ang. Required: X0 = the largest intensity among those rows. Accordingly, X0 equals 7.841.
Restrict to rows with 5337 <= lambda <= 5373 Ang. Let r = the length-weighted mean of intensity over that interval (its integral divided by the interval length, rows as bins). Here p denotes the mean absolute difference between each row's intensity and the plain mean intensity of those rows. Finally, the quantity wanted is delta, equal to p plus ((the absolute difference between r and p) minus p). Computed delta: 6.87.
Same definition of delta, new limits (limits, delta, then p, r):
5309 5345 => 6.74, 0.33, 7.07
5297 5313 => 6.92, 0.43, 7.35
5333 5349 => 6.79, 0.16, 6.95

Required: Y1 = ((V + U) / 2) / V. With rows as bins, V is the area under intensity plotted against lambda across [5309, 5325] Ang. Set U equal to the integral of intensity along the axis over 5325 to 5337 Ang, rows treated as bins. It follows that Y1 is 0.83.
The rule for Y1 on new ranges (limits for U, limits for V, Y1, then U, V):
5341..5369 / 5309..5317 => 2.16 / 202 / 61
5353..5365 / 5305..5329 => 0.76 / 91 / 175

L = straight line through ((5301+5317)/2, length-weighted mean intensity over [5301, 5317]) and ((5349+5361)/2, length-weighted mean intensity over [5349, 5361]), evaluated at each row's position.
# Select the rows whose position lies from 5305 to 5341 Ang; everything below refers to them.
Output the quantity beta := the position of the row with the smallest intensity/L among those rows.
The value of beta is 5327 Ang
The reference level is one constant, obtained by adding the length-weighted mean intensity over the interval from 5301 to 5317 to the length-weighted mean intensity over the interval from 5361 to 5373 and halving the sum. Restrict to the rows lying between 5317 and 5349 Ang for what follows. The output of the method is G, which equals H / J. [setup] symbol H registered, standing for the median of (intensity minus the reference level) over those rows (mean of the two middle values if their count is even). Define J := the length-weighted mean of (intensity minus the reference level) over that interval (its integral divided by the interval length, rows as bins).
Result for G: 0.6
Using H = -0.23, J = -0.38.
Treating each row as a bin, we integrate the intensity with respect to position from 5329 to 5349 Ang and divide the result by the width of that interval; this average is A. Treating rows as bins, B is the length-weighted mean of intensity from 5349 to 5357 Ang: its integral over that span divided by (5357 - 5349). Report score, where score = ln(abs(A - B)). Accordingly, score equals -0.6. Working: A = 6.86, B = 7.43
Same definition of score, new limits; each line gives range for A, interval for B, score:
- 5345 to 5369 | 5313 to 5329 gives -1.7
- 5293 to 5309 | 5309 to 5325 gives -1.4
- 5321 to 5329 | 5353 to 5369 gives -0.3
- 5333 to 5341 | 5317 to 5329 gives -2.3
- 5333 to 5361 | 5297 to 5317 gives -1.8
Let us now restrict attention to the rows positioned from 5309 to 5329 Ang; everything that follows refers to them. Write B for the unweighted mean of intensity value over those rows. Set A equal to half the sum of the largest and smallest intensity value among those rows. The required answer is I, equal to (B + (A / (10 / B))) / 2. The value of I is 6.1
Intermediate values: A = 6.98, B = 7.2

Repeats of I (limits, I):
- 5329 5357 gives 6.0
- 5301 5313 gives 6.5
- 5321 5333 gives 5.5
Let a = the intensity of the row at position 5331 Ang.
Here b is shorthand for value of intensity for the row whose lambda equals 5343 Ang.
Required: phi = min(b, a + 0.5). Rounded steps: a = 6.516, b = 7.089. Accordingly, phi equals 7.02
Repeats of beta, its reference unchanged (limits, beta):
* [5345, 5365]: 5347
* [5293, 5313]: 5299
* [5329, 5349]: 5331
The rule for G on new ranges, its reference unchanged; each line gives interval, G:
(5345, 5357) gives 1.6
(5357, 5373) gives 4.3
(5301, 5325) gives 1.2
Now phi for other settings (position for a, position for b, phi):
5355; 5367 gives 6.85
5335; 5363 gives 7.25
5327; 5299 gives 6.72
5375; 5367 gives 6.85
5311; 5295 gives 7.15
